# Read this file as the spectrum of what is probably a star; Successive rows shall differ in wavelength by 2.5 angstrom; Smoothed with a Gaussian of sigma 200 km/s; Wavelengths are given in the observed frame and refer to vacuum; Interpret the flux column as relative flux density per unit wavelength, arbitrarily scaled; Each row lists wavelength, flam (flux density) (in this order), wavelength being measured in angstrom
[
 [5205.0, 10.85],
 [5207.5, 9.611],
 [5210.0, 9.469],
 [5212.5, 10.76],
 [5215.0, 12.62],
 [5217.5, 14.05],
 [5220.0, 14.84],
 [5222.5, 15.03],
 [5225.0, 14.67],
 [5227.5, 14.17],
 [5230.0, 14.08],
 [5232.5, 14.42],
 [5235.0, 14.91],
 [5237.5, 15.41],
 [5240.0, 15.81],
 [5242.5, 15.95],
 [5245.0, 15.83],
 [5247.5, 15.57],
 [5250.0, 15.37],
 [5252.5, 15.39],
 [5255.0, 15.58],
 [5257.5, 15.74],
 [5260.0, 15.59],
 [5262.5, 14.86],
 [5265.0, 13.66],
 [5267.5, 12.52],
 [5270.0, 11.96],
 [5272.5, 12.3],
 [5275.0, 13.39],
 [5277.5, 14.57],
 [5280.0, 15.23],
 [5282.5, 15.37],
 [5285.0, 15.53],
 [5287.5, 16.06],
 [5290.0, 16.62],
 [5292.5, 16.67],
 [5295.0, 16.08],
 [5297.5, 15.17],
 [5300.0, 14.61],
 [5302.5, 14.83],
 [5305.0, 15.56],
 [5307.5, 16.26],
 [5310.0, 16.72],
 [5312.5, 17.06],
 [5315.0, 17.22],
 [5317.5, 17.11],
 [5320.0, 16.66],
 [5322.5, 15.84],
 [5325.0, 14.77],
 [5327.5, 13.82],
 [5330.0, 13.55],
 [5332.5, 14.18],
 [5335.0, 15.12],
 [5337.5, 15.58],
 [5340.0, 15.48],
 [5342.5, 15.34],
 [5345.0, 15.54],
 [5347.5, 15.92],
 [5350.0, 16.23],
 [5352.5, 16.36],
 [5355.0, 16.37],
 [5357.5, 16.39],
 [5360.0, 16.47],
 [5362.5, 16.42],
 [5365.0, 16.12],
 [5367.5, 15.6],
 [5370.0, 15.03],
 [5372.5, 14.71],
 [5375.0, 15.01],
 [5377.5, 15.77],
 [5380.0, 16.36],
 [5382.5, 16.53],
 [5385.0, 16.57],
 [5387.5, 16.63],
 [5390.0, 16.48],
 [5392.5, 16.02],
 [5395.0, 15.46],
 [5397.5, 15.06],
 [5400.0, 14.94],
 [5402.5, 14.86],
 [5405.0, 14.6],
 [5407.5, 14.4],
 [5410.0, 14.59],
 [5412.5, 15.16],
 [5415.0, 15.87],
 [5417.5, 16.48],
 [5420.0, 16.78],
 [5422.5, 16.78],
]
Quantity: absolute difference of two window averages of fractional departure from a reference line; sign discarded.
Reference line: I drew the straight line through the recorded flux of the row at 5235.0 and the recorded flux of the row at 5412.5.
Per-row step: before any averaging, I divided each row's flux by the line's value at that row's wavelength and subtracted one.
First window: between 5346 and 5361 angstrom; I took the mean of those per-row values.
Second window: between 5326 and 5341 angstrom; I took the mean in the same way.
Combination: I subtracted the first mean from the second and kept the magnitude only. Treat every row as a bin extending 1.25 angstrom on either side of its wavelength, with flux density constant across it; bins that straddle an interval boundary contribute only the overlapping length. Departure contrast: 0.11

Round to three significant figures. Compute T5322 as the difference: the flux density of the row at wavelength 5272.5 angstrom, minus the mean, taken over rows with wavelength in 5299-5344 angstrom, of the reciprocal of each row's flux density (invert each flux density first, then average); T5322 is 12.2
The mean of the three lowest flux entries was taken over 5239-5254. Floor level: 15.4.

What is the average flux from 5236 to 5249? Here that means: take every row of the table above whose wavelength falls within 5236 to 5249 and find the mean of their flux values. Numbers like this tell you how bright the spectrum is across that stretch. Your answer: 15.7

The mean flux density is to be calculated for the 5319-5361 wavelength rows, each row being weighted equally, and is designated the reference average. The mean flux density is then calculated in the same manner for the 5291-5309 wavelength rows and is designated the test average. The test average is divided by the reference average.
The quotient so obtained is 1.01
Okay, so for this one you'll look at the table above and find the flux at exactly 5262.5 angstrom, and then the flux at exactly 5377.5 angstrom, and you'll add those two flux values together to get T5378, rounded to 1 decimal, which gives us 30.6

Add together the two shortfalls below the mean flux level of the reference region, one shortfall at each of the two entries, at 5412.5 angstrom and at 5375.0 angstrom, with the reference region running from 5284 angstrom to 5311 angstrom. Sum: 1.5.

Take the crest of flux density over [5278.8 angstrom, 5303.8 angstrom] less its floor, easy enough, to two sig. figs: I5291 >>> 2.1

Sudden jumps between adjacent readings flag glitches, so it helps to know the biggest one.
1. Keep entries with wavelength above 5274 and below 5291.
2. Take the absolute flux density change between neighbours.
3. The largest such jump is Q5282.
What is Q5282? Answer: 1.2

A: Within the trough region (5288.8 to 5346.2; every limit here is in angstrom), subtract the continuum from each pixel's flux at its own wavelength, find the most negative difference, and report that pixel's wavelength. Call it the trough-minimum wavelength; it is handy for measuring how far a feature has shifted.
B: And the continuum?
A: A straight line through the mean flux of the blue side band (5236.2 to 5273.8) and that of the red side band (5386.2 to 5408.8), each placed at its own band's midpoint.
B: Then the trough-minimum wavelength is 5330.0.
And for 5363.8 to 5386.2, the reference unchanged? 5372.5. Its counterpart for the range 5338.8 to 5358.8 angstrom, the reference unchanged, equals 5342.5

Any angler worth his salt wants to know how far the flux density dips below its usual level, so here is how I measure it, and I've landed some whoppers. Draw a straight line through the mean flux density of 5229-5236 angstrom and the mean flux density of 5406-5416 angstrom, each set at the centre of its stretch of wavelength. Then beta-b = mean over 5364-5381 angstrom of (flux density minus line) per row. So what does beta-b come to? 0.6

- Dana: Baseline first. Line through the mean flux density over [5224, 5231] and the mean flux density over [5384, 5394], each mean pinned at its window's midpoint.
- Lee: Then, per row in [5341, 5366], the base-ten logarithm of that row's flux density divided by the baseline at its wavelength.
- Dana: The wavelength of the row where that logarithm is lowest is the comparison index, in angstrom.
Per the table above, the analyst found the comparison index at 5342.5 angstrom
